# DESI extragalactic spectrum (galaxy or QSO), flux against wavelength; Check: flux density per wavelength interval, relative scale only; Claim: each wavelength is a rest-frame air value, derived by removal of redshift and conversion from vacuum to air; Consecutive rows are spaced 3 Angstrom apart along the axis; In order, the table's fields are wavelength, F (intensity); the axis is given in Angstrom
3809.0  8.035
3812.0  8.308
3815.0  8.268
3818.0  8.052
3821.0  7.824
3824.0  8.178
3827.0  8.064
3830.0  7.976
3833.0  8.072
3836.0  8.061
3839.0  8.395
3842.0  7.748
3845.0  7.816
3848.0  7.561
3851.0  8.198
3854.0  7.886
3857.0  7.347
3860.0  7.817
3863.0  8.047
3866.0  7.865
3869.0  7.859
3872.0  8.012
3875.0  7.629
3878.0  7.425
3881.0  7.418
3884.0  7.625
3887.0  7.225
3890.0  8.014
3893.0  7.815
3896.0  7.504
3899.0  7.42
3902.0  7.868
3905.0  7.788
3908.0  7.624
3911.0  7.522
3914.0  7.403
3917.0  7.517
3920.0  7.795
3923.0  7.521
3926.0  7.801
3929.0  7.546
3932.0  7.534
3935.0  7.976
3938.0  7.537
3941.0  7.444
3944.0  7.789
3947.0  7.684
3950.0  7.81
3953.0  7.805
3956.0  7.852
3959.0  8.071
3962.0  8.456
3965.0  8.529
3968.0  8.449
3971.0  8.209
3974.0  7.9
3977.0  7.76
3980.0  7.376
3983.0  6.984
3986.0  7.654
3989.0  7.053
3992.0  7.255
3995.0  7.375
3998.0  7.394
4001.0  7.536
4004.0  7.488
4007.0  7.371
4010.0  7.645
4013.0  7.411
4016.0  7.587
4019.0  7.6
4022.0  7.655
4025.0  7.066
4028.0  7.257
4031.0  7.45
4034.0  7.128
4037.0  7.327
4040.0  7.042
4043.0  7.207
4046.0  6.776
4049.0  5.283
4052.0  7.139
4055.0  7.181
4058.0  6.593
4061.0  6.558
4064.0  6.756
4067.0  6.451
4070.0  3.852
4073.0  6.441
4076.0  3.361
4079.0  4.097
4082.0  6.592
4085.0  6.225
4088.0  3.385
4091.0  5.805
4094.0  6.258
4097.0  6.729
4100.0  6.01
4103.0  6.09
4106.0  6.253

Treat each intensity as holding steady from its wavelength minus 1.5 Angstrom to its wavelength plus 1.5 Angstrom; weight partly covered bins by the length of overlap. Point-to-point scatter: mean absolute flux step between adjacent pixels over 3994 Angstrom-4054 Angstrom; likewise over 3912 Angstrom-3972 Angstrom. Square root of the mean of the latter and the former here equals 0.53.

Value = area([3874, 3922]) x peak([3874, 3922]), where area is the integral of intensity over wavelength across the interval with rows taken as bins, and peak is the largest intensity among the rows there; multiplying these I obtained 2923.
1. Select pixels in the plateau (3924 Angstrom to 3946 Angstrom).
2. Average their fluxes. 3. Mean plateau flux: 7.66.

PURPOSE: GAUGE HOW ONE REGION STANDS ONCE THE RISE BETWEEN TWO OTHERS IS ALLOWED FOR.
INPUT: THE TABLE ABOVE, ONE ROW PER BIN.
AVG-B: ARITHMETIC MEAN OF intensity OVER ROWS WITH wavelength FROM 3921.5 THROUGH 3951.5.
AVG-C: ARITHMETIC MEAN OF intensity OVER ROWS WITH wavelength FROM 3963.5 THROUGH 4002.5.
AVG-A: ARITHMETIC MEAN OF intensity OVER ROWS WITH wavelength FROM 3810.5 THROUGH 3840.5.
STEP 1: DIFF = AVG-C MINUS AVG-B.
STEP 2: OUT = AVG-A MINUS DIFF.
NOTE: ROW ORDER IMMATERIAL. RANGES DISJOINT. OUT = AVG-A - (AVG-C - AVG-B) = 8.13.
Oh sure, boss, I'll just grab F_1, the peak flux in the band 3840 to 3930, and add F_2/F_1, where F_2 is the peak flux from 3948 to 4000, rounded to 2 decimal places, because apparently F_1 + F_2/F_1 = 9.24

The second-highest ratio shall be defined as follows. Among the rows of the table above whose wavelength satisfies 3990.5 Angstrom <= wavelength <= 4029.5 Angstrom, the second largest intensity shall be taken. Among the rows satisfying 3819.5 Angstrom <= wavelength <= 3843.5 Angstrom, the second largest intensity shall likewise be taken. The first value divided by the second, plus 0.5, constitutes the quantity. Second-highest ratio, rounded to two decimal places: 1.43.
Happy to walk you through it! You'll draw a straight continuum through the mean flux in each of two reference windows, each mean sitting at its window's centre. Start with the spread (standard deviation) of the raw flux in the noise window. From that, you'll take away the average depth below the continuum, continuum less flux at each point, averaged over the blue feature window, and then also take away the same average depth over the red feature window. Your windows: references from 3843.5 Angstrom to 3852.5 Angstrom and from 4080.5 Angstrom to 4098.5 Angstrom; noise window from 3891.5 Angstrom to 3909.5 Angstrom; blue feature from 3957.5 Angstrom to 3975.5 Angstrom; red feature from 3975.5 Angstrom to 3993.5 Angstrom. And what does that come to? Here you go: 2.2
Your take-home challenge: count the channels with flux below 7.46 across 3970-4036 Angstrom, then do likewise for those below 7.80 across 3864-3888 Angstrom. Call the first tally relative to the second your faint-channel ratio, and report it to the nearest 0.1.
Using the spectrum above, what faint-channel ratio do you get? 2.4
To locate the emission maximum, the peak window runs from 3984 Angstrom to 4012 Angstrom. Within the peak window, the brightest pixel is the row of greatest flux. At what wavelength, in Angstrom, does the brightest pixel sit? 3986.0 Angstrom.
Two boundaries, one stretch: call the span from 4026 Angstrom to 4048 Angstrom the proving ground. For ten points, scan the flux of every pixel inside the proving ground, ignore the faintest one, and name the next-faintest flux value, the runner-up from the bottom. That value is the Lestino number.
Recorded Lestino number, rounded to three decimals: 7.042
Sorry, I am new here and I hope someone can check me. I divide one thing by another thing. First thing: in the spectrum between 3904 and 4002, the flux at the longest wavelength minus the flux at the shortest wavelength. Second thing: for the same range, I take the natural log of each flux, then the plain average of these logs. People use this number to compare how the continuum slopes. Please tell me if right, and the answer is -0.12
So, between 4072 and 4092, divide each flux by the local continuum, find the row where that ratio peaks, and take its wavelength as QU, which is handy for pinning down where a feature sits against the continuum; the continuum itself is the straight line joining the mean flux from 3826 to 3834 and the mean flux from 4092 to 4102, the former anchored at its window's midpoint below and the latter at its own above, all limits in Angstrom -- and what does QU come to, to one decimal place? 4082.0 Angstrom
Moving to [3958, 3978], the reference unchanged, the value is 3965.0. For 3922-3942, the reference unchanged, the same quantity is 3935.0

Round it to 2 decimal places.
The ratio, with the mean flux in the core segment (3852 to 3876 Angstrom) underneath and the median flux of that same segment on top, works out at 1.01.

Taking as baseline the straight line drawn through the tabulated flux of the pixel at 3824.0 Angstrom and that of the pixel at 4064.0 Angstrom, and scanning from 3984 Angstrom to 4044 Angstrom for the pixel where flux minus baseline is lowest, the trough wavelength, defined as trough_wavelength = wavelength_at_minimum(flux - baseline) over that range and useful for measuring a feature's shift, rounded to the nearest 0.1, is 3989.0 Angstrom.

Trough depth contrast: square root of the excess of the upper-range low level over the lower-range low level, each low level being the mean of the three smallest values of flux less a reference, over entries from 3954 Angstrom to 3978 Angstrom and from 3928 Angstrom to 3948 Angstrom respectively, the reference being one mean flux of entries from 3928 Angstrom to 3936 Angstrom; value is 0.58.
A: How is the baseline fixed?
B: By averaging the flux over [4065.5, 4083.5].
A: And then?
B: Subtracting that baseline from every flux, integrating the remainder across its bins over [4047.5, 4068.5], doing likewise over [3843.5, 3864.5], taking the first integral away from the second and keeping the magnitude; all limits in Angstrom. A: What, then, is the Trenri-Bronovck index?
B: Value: 26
